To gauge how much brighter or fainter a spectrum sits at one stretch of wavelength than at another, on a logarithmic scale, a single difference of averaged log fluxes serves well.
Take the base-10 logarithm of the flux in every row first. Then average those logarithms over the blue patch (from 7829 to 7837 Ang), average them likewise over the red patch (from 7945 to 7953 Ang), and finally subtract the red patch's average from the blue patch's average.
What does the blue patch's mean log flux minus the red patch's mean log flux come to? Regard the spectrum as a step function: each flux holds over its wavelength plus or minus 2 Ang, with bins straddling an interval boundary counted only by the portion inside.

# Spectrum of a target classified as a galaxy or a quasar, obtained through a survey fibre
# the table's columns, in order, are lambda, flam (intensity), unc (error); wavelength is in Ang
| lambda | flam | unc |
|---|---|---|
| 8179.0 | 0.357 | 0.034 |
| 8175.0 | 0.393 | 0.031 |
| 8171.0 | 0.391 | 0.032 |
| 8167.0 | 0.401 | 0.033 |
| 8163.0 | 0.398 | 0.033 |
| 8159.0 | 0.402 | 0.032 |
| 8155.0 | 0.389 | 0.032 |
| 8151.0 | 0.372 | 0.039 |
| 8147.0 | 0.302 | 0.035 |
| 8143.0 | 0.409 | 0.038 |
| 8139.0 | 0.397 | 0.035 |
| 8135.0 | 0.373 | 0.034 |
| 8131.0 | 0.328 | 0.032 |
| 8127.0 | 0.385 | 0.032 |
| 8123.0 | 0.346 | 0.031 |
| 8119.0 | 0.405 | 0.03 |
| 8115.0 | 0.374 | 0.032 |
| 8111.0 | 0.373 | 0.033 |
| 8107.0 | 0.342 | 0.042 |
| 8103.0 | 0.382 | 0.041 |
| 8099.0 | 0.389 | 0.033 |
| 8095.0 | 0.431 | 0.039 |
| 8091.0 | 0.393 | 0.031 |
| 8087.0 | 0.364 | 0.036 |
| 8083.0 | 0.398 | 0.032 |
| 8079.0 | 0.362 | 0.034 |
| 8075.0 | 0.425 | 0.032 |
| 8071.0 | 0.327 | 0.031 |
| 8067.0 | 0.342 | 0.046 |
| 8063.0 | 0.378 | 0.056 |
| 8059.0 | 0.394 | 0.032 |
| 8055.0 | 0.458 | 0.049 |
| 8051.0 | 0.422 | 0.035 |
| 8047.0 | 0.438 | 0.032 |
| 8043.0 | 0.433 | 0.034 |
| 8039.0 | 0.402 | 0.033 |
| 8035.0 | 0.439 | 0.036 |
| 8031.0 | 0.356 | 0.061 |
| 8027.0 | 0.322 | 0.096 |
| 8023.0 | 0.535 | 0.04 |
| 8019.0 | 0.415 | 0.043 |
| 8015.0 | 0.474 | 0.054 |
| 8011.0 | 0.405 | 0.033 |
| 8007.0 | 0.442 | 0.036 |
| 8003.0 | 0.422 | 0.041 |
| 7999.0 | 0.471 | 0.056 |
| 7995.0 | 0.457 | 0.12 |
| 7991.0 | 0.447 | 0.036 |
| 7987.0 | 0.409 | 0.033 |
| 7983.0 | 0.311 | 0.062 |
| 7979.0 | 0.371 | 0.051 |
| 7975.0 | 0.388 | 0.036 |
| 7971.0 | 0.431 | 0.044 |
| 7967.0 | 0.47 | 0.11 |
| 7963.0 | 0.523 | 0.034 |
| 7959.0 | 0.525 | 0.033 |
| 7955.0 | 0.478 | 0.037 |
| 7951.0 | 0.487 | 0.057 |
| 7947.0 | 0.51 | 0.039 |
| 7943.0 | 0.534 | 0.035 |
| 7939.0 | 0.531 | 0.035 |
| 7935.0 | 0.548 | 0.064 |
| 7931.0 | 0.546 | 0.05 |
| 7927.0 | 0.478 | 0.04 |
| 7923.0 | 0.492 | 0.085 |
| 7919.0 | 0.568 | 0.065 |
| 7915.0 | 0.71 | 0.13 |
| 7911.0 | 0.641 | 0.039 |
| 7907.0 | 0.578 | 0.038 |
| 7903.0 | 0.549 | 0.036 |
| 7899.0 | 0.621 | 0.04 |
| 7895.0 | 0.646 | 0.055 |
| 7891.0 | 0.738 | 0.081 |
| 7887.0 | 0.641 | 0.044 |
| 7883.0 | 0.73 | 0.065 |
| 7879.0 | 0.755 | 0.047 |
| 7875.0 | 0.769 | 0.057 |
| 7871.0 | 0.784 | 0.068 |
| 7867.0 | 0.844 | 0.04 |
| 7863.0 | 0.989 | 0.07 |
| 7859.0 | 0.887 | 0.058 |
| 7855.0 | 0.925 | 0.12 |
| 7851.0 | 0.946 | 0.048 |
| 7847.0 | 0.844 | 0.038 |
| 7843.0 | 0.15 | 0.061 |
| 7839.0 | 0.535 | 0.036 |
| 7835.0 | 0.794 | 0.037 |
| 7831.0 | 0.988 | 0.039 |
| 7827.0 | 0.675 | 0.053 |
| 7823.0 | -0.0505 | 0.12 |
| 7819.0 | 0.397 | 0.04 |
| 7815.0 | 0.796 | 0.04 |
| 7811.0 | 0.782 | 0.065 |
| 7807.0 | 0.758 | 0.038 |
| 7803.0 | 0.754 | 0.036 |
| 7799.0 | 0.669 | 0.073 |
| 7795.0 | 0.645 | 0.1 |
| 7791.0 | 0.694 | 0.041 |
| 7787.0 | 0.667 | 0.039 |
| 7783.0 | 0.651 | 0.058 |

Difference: 0.25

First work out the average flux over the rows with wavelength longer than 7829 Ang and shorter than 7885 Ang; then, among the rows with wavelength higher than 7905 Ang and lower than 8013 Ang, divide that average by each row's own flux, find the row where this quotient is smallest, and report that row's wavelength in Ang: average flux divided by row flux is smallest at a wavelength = 7915.0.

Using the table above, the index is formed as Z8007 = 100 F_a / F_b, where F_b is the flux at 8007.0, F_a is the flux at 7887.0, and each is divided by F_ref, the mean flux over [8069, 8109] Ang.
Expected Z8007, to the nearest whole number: 145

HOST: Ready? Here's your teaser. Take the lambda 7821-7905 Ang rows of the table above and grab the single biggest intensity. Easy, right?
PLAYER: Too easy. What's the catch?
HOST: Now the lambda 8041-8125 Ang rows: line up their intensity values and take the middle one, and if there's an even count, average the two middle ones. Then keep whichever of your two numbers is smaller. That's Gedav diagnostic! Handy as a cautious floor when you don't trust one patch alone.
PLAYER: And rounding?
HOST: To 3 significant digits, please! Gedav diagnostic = 0.389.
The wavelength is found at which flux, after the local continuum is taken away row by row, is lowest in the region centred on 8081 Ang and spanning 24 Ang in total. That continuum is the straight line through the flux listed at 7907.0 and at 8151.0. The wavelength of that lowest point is 8071.0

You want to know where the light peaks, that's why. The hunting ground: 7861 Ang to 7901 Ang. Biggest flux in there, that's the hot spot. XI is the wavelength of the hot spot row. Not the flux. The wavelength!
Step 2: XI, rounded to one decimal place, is 7863.0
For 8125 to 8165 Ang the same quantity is 8143.0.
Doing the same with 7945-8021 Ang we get 7959.0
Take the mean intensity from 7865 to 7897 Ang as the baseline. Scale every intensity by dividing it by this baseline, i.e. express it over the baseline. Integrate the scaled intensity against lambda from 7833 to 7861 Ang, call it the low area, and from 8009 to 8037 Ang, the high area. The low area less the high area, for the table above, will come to 12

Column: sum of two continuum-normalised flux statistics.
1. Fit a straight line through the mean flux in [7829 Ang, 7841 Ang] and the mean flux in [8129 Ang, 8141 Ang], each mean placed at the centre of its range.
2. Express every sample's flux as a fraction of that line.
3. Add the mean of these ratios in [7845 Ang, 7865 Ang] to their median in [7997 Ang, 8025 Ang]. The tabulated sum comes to 2.05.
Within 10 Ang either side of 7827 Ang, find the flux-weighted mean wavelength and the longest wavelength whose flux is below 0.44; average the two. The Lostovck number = 7826.3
